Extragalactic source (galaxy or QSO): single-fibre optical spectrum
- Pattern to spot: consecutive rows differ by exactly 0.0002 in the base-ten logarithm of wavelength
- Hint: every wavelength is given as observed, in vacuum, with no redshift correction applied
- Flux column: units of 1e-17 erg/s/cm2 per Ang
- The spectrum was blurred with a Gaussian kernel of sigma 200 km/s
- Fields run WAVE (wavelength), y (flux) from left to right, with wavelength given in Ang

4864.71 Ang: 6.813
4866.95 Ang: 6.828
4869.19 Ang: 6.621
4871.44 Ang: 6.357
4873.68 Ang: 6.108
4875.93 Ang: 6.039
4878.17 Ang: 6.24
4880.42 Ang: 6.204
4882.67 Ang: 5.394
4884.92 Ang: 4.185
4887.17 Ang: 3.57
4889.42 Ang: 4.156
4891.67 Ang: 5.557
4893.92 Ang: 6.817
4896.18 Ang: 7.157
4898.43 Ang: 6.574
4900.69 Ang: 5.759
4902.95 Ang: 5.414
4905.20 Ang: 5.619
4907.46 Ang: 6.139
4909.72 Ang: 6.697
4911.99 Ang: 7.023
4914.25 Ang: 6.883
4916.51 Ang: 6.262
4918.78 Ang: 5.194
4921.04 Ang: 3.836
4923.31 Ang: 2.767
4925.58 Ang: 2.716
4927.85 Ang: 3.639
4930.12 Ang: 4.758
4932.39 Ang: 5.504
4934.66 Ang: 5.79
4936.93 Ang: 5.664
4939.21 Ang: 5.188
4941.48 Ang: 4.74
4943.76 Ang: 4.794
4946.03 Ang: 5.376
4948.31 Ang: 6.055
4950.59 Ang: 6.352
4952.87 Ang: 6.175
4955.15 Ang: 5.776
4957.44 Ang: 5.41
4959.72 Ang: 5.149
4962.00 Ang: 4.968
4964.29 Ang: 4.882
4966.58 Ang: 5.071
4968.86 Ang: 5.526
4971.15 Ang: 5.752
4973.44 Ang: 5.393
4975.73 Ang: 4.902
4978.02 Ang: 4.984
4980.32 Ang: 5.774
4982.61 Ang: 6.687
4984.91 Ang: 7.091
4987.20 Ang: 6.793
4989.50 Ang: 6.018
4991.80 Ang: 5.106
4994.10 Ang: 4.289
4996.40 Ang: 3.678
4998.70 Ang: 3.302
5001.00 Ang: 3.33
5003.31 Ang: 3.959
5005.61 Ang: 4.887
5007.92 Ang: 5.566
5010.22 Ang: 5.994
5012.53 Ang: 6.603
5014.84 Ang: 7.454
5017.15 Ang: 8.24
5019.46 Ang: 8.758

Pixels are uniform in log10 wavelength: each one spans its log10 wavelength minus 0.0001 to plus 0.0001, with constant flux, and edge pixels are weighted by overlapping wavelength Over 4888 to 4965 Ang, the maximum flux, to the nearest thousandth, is 7.157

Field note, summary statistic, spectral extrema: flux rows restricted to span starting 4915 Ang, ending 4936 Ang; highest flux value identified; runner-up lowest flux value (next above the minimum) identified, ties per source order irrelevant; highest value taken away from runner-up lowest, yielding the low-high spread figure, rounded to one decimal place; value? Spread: -3.5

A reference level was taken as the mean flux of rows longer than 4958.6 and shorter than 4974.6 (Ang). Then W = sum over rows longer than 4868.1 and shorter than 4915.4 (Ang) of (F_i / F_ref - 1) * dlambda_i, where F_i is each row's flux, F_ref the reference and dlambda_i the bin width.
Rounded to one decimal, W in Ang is 6.1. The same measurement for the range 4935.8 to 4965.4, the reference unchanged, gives 1.0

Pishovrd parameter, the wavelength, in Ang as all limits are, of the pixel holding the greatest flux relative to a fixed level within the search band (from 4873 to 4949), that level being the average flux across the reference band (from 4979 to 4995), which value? 4896.18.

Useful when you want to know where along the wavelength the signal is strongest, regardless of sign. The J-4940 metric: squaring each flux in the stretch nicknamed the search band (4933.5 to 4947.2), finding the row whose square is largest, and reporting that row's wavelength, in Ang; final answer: 4934.66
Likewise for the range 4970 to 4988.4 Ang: 4984.91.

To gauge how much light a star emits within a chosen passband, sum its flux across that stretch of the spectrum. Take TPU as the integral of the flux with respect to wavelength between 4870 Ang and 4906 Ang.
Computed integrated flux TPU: 205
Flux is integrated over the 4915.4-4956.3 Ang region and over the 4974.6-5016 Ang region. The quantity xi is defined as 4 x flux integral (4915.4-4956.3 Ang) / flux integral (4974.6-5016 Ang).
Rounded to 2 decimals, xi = 3.71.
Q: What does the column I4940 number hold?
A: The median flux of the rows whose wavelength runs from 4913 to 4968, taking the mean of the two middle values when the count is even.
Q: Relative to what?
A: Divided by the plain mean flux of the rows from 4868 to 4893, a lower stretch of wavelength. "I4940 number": 0.94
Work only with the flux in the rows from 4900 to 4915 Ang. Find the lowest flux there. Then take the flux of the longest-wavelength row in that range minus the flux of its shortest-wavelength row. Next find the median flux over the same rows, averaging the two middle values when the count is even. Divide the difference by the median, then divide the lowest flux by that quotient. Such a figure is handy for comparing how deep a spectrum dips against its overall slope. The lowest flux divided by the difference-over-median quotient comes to 30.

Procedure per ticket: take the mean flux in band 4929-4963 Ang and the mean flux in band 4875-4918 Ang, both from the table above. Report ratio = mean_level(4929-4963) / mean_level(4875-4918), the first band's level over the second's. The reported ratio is 0.93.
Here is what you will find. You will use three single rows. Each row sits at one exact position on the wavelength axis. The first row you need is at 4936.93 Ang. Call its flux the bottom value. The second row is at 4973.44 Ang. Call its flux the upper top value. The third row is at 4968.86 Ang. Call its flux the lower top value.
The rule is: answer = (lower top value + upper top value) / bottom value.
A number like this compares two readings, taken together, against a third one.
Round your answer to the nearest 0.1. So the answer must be 1.9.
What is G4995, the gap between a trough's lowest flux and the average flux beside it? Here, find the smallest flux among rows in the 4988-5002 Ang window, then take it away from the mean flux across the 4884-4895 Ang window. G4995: 1.6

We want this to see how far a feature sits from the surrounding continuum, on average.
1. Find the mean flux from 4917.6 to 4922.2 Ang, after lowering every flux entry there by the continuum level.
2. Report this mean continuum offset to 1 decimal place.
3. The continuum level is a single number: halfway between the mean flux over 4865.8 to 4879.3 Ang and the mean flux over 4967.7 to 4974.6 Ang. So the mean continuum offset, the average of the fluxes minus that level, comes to -1.4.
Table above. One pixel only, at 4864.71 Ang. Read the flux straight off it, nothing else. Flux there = 6.813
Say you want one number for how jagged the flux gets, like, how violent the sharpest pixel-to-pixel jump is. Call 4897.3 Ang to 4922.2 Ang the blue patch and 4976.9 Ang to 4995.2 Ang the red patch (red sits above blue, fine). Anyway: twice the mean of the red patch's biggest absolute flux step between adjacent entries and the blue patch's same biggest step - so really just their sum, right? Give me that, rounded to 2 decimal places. 2.27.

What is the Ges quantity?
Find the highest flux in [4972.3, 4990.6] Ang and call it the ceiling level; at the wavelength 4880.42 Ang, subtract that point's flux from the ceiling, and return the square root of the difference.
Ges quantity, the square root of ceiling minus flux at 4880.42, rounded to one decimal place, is 0.9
